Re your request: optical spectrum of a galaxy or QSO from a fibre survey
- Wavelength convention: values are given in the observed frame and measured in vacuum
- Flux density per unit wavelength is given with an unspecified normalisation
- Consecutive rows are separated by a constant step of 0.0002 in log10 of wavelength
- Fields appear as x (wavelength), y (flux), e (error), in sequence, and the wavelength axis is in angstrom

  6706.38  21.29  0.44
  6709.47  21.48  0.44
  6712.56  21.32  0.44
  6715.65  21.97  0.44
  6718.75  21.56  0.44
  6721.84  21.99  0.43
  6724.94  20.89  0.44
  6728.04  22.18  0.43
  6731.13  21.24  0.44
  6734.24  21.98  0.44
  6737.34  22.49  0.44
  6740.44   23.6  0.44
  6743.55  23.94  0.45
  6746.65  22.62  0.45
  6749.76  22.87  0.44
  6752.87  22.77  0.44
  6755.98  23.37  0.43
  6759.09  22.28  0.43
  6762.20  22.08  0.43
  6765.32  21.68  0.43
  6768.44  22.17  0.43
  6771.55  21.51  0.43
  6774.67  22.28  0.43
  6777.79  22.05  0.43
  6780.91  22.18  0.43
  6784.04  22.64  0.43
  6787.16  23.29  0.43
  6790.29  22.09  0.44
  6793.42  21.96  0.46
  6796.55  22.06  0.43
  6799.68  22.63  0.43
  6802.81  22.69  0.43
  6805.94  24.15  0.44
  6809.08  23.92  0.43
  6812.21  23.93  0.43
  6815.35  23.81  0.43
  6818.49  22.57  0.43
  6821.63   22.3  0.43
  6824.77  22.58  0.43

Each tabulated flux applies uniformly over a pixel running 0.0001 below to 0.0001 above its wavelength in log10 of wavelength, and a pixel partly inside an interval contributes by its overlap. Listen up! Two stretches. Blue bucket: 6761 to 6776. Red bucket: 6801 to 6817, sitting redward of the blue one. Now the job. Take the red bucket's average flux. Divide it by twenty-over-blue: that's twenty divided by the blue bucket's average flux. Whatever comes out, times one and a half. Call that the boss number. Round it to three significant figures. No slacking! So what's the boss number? 39.0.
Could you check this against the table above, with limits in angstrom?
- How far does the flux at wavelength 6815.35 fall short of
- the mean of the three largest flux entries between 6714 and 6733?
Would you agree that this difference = -1.8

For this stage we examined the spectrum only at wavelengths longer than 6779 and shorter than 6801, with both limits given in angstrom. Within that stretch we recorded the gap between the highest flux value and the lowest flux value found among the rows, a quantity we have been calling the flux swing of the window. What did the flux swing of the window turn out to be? 1.3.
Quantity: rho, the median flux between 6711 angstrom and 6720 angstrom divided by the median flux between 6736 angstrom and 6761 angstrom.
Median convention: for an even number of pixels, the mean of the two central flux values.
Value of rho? 0.94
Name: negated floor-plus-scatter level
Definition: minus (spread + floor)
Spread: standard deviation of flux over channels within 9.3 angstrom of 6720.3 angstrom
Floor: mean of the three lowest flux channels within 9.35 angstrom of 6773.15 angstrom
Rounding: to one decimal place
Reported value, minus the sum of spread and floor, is -22.2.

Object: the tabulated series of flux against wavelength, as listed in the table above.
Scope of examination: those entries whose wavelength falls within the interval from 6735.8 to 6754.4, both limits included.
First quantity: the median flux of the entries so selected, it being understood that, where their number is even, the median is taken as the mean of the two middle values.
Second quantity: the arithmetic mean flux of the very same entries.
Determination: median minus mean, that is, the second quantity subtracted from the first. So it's -0.23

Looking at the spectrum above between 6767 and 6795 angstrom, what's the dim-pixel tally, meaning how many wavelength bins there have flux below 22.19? 6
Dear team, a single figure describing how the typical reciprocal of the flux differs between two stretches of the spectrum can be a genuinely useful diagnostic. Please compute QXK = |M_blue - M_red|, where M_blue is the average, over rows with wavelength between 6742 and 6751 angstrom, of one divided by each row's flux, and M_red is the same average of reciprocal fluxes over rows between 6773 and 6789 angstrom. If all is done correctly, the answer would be 0.0013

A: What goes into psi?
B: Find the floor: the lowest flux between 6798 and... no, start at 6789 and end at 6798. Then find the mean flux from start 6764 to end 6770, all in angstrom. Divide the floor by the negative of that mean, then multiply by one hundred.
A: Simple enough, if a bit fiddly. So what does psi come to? -100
